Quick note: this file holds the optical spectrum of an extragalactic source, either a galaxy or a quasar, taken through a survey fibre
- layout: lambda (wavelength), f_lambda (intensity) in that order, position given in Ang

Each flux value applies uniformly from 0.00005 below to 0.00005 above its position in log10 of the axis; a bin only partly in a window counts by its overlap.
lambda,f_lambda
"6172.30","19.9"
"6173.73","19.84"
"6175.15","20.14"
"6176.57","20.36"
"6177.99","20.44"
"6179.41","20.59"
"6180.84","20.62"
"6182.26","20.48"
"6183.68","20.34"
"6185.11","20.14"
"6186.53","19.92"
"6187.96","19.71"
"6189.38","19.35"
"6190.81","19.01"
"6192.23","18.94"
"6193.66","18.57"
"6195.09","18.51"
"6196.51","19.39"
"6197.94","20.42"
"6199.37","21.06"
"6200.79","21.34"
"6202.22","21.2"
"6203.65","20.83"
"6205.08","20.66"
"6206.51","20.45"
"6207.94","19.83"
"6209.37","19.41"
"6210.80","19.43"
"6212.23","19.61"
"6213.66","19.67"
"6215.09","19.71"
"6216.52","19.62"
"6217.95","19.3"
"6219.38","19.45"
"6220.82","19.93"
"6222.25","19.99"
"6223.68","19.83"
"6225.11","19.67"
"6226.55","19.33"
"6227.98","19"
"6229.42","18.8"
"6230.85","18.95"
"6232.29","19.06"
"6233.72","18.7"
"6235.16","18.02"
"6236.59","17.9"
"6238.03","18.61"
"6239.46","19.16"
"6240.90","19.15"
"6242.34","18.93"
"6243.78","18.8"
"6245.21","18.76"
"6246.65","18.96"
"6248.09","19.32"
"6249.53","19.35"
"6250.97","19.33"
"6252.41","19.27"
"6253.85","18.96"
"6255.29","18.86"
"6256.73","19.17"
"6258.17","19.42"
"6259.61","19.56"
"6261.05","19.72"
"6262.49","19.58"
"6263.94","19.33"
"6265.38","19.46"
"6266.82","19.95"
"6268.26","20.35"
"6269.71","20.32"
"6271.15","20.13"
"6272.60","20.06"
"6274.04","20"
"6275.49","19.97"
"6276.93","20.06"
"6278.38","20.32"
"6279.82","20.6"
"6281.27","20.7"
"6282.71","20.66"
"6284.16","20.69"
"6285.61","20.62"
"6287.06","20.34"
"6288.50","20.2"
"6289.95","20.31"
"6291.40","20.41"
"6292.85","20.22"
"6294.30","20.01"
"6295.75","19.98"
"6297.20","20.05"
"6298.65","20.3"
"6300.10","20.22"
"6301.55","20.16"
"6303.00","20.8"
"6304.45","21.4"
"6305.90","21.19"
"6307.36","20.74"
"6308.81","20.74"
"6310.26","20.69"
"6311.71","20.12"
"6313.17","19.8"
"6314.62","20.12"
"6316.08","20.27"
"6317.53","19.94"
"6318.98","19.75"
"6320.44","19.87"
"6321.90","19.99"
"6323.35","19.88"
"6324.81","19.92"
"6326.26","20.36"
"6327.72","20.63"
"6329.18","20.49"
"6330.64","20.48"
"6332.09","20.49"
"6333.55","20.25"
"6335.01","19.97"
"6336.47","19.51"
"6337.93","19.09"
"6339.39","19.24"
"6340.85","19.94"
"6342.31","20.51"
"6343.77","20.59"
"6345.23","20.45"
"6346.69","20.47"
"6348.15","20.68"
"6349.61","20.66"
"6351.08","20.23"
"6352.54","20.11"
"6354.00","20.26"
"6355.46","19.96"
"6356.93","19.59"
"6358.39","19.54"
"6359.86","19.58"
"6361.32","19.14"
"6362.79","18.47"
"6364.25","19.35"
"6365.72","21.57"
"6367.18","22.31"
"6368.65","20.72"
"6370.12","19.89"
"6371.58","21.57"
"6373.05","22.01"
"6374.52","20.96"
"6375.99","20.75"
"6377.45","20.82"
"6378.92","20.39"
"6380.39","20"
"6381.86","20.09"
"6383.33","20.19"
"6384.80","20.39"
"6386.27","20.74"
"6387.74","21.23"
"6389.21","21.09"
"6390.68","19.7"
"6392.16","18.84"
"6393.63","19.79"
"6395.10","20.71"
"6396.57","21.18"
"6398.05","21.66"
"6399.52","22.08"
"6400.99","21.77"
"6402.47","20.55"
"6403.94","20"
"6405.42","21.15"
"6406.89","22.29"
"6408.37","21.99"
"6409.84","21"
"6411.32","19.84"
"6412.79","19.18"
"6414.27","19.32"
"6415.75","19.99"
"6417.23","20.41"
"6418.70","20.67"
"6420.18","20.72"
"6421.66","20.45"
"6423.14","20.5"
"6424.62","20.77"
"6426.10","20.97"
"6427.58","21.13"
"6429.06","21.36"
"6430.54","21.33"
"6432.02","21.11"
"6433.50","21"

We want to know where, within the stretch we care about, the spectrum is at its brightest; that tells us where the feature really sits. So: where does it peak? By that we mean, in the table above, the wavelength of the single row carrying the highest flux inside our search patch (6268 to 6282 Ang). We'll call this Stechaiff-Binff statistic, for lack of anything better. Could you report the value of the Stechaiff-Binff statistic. 6281.27 Ang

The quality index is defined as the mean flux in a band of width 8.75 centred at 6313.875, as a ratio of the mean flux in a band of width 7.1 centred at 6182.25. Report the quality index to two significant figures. 0.99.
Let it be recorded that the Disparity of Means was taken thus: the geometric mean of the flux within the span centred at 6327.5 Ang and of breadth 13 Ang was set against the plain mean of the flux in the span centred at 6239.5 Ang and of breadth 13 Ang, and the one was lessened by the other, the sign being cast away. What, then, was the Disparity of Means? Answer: 1.6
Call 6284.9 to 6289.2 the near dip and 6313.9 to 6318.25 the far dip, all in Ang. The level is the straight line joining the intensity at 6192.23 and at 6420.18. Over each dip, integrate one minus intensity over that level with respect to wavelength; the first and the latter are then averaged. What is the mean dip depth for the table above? -0.10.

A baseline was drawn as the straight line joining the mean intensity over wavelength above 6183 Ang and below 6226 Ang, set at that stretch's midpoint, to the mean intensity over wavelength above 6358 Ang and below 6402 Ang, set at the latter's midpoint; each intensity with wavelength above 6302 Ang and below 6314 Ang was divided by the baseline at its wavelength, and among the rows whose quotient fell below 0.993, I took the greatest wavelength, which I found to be 6313.17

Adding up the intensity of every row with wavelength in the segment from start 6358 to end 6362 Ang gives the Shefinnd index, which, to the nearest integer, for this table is 58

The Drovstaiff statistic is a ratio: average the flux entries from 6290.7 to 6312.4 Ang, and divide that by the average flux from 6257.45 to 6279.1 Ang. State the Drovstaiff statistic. 1.030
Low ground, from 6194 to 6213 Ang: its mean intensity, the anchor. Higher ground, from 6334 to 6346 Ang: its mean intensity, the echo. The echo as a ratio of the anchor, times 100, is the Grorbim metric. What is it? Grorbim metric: 99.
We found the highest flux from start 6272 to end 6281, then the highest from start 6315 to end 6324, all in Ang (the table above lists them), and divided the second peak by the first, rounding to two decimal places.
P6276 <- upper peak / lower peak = 0.98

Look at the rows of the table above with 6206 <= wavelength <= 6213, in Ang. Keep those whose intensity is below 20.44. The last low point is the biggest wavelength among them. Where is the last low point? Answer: 6212.23 Ang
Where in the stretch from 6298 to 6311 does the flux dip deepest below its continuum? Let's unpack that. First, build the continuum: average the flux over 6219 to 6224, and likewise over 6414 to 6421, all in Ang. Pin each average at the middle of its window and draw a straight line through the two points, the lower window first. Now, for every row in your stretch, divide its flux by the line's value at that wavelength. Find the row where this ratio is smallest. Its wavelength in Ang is 6301.55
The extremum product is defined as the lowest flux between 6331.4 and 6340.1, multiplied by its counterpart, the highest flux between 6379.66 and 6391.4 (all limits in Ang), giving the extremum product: 405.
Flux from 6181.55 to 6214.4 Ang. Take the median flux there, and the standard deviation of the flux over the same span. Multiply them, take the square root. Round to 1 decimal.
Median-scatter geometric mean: 4.0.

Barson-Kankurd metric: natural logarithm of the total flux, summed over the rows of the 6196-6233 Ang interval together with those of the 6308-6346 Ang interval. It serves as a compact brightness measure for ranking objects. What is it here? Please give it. 6.95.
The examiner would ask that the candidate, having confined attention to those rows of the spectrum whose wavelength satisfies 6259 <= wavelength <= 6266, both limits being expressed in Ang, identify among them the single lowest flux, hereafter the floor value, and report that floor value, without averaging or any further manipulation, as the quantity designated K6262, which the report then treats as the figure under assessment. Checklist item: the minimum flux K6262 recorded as 19.33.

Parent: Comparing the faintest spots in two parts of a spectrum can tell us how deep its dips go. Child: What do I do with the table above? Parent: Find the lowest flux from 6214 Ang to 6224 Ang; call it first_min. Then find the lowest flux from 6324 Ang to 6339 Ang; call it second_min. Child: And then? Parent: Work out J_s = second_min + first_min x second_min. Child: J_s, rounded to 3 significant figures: 388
